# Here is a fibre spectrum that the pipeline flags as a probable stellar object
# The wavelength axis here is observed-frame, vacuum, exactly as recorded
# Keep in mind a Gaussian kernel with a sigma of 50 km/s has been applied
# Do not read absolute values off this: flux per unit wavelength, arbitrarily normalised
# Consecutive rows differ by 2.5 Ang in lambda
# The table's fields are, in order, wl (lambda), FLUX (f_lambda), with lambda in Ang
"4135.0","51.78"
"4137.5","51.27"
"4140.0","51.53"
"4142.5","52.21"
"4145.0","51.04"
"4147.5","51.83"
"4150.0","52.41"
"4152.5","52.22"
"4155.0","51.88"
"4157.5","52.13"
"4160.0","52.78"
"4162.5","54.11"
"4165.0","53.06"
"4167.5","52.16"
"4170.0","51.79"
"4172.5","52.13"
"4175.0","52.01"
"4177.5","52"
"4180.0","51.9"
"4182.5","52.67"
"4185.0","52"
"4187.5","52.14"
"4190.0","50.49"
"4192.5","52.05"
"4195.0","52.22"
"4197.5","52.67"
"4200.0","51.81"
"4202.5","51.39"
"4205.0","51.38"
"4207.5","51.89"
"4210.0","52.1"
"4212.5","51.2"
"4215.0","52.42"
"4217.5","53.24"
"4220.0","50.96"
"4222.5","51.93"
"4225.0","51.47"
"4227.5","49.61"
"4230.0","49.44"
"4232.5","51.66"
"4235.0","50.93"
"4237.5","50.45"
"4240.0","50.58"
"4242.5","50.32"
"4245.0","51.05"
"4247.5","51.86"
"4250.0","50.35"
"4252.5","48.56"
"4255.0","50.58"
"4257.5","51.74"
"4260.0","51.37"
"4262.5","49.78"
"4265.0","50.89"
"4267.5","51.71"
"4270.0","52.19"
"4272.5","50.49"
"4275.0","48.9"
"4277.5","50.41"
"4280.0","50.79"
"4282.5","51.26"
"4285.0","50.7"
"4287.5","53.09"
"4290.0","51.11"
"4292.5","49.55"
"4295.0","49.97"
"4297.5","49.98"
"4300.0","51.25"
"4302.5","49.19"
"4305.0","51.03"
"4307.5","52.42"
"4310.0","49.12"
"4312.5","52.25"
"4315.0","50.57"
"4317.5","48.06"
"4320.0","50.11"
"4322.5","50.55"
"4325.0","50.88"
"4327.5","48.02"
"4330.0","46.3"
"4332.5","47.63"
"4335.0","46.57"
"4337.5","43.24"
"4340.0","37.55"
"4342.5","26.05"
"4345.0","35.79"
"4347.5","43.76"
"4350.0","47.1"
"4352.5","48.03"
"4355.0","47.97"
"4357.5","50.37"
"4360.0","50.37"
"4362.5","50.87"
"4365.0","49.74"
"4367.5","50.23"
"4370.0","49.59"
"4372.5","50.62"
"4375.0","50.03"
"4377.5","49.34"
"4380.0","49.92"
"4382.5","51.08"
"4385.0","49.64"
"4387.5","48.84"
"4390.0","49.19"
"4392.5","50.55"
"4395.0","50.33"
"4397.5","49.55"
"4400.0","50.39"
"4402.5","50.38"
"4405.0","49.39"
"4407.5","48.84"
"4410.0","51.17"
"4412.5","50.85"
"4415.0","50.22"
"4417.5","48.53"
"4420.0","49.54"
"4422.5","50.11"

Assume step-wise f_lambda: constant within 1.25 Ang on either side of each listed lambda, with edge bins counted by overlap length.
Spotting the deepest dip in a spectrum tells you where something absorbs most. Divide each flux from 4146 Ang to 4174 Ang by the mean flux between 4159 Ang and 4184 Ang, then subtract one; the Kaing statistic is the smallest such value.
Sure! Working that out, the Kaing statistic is -0.013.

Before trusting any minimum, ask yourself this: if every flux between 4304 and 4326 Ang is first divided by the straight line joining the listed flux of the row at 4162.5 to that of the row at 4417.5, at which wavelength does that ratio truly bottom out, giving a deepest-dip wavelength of 4317.5 Ang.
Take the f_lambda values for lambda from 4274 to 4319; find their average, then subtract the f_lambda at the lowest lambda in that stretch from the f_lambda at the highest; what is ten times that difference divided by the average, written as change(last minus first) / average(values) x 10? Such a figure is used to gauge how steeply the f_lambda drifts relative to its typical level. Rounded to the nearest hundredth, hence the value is -0.17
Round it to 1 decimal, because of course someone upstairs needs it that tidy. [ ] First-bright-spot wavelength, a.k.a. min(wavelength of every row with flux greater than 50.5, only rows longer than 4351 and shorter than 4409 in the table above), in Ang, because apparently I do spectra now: 4362.5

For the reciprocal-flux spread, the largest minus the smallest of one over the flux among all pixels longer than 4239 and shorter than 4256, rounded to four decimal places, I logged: 0.0013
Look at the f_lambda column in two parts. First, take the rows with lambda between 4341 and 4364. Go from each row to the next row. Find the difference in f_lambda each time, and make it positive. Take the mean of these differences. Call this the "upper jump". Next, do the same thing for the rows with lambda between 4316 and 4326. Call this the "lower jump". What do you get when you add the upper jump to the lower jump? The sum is 4.1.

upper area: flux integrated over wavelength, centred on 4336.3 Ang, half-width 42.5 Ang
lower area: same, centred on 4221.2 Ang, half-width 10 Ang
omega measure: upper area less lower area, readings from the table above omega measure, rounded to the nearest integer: 3036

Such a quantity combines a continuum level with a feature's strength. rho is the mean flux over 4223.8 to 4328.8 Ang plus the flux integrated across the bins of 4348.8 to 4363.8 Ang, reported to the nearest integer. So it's 787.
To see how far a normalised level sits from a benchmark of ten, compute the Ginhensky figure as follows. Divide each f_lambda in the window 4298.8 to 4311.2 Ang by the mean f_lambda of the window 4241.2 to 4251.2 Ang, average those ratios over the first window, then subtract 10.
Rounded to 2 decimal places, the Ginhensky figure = -9.01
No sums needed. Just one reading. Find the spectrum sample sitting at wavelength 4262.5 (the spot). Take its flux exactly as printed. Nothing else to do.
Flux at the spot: 49.78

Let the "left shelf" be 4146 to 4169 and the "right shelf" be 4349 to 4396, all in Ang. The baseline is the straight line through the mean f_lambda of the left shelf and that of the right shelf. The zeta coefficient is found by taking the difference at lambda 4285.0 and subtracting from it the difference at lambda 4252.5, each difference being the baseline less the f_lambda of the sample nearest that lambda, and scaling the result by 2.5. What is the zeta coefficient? -6.4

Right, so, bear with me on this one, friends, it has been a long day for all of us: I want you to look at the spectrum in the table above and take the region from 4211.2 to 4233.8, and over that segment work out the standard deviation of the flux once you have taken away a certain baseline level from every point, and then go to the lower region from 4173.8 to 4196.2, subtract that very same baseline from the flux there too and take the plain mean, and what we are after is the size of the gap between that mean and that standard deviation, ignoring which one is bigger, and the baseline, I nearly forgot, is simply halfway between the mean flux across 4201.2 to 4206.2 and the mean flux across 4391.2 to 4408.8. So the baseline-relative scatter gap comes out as 0.1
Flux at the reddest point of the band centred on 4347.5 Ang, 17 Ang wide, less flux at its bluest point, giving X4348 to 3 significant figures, 10.4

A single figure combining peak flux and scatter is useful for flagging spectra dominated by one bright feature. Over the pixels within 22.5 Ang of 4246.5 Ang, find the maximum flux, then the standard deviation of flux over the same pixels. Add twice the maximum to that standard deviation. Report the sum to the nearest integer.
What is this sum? 105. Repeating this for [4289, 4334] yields 106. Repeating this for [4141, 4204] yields 109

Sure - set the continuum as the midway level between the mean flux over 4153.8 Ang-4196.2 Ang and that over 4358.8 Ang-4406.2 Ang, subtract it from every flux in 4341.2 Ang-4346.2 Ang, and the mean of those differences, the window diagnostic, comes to -20.2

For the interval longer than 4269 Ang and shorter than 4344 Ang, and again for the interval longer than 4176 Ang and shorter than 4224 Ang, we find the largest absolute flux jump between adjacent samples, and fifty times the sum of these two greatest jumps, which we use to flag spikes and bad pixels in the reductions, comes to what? 689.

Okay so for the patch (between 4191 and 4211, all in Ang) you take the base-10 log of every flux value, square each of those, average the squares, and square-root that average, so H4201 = 1.72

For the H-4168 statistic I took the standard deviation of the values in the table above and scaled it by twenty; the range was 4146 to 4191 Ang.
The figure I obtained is 14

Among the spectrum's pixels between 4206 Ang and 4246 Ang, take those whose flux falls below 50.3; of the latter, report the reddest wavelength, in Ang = 4230.0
